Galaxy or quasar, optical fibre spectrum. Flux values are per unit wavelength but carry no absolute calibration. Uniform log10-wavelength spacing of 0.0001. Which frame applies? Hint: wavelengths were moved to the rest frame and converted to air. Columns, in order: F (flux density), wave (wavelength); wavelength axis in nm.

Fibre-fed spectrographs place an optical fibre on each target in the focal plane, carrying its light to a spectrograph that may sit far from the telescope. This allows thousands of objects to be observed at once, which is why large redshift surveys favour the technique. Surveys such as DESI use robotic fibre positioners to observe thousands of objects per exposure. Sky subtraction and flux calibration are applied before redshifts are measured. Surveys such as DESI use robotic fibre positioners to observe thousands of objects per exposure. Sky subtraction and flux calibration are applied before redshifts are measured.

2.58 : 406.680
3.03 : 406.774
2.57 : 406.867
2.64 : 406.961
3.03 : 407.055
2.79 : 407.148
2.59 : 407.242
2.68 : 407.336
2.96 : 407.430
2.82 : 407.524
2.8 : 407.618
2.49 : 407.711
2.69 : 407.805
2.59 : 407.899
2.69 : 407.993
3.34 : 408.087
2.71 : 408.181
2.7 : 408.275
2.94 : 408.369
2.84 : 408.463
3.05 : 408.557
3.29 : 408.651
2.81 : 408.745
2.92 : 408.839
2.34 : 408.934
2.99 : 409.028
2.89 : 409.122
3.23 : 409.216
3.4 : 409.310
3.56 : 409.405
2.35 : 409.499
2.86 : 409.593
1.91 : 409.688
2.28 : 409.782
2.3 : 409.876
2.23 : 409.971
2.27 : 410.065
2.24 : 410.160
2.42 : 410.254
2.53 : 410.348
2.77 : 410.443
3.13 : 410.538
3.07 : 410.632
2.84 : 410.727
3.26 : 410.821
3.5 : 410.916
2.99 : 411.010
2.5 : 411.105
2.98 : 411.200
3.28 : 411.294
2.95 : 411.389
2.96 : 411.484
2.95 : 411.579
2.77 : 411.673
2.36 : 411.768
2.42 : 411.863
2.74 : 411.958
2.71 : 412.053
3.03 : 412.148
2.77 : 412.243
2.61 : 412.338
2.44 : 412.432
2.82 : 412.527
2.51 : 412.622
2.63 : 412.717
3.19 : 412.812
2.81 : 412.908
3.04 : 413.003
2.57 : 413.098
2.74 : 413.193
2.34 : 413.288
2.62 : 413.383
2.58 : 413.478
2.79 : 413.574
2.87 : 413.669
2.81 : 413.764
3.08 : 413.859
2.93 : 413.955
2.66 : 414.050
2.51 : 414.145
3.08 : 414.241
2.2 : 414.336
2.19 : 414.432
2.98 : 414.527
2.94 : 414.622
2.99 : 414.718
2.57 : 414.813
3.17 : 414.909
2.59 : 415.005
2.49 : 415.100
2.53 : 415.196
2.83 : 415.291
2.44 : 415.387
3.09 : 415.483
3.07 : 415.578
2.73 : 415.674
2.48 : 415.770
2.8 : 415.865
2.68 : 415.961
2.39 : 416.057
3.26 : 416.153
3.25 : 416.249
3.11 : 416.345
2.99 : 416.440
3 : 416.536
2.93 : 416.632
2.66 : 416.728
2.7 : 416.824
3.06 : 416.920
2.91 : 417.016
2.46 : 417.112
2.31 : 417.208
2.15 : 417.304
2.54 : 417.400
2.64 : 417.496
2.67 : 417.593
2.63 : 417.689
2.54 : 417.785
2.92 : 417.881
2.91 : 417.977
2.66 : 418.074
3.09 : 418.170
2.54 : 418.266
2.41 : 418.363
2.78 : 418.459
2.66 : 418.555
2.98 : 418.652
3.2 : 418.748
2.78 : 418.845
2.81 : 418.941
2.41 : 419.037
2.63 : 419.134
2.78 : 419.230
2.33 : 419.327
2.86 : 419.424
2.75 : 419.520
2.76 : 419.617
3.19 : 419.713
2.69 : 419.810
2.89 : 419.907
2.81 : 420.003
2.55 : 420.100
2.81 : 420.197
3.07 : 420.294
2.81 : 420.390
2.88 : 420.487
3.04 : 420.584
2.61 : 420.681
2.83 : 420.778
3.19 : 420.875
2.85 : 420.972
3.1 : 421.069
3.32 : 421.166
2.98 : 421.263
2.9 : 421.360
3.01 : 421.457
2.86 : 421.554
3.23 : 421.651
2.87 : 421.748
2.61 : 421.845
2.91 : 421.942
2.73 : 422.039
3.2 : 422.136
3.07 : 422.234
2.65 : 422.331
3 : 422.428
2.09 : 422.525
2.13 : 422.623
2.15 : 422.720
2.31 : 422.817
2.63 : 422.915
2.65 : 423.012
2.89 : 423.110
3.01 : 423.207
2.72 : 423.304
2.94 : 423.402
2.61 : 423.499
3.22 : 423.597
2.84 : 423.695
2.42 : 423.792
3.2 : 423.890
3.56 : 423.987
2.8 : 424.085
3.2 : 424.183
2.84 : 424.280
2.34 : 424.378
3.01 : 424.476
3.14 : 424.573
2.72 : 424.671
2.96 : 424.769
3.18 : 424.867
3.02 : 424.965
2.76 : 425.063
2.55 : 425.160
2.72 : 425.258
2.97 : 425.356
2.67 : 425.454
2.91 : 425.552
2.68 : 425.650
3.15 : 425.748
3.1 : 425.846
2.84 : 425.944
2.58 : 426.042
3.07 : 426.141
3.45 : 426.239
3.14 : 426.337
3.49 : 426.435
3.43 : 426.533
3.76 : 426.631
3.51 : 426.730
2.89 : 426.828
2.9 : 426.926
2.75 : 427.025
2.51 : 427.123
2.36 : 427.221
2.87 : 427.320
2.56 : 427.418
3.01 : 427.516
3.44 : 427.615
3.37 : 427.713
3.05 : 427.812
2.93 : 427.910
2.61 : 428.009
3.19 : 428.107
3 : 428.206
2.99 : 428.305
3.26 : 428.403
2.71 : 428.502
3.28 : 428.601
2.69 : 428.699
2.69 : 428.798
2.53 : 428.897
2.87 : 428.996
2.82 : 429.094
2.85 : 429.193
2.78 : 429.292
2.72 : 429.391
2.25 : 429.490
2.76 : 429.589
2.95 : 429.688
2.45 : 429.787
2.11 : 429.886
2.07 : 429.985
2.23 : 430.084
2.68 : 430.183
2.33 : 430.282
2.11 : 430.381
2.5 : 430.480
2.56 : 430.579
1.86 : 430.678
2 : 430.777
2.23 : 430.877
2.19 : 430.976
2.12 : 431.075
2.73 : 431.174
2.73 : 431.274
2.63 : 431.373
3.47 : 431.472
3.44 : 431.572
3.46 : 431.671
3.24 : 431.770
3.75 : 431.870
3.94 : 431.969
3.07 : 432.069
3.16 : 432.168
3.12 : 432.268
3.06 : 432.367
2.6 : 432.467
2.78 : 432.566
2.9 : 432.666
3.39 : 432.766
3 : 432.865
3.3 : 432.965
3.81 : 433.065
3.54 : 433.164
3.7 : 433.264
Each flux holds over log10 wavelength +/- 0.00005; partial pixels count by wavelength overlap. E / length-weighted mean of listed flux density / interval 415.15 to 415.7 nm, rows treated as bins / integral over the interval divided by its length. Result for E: 2.79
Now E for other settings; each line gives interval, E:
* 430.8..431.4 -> 2.41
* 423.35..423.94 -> 2.87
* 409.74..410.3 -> 2.29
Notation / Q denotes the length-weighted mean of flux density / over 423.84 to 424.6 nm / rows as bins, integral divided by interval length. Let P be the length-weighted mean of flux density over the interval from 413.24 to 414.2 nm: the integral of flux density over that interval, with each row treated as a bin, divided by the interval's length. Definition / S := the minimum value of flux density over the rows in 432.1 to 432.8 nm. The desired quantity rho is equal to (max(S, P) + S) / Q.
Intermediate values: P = 2.72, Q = 3.01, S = 2.6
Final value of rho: 1.77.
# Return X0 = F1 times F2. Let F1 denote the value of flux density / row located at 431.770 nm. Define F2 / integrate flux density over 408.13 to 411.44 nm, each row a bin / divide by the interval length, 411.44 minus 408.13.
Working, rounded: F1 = 3.24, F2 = 2.81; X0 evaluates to 9.10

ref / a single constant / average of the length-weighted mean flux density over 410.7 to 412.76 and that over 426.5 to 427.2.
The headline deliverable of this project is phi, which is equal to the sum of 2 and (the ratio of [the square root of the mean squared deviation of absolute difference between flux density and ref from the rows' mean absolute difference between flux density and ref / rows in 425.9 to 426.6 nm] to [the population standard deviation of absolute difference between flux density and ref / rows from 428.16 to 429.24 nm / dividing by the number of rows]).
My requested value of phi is 3.4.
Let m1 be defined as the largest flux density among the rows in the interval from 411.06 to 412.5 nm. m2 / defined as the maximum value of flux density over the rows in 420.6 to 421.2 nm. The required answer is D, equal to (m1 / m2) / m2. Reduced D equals 0.30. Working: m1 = 3.28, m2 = 3.32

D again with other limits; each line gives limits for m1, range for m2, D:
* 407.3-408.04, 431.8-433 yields 0.19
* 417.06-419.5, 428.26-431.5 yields 0.27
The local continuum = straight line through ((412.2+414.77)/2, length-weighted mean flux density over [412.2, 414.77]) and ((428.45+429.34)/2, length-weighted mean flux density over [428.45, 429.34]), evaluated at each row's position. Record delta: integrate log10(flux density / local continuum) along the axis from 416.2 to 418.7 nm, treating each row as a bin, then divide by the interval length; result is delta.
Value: -0.002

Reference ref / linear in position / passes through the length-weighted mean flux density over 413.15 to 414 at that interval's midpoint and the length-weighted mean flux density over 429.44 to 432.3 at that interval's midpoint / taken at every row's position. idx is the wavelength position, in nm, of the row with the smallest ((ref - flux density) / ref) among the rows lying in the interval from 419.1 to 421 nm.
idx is 420.875 nm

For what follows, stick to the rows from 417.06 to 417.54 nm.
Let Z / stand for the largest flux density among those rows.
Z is 2.64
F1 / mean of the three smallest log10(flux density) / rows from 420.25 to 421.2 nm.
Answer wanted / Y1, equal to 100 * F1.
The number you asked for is 43.9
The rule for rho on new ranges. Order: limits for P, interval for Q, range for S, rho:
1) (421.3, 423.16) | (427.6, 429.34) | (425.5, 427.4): 1.73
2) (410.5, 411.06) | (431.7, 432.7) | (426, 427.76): 1.73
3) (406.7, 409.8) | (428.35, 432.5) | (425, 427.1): 1.96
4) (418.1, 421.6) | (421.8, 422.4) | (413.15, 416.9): 1.75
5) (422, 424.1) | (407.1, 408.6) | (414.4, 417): 1.77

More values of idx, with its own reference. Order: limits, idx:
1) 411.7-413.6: 412.812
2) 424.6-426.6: 426.435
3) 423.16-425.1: 423.987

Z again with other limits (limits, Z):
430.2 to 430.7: 2.56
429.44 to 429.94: 2.95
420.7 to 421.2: 3.32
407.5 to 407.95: 2.82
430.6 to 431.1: 2.23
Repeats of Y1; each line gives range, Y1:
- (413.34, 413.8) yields 42.5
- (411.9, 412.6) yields 41.2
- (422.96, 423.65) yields 42.5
